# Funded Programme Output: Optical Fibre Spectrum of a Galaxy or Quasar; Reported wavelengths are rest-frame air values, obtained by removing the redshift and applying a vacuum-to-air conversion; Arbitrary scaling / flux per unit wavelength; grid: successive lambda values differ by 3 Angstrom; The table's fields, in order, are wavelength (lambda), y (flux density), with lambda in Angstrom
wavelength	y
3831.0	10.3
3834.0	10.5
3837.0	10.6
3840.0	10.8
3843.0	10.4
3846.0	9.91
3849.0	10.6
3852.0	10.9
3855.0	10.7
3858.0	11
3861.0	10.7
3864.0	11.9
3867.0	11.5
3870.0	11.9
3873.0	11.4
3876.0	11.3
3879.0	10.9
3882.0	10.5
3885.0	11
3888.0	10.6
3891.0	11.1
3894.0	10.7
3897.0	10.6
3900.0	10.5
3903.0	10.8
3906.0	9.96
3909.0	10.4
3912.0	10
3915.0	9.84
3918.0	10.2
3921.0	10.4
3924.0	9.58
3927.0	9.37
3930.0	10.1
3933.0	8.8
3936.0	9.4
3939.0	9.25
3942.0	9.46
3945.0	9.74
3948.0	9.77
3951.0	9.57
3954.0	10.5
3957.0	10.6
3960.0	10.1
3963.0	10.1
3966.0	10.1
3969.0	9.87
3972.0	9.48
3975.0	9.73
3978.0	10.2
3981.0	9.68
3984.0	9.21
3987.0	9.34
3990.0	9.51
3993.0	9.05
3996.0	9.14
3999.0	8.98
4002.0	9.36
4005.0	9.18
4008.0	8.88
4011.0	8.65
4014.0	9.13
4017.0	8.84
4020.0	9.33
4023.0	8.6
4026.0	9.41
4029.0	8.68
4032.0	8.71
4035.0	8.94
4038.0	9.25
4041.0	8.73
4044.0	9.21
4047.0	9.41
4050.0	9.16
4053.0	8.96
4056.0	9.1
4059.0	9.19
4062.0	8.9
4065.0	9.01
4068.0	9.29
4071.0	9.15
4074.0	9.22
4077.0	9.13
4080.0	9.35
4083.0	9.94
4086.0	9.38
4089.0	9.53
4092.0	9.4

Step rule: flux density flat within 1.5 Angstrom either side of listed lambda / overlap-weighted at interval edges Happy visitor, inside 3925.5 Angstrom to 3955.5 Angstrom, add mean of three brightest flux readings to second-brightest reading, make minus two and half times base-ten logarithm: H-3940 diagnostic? -3.26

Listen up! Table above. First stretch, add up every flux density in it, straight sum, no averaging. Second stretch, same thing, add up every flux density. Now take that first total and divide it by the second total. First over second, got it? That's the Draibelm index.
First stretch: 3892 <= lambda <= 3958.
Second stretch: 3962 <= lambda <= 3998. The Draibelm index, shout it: 1.90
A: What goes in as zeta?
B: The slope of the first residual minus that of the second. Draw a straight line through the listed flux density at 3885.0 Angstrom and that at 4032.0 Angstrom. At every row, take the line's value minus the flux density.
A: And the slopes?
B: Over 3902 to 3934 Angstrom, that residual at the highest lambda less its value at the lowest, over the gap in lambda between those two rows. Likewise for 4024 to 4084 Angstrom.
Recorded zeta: 0.076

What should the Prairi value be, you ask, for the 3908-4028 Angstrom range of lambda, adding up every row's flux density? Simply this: 383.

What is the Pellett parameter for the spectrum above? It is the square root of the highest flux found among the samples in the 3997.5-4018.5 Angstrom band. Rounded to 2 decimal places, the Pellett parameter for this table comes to 3.06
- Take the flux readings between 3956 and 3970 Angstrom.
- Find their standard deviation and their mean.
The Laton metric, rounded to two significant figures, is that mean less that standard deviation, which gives 9.9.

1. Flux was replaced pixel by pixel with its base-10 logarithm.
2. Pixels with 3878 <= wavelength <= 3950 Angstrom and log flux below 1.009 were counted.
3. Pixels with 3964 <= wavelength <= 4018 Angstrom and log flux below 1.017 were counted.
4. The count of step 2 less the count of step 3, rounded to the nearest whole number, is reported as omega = -5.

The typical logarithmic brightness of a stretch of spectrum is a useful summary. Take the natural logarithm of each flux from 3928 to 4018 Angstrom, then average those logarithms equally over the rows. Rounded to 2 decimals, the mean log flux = 2.25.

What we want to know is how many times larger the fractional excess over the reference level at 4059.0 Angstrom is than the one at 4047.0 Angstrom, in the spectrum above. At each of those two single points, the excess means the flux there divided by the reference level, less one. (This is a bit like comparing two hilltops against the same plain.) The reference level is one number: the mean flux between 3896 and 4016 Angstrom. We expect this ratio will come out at 1.7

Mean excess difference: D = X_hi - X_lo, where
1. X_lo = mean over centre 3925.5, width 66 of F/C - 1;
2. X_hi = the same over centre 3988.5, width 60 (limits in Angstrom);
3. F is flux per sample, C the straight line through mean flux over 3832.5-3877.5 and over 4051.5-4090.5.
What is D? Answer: -0.008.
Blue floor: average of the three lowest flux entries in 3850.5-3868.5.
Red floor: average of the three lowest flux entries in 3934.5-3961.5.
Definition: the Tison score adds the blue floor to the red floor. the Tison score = 20.1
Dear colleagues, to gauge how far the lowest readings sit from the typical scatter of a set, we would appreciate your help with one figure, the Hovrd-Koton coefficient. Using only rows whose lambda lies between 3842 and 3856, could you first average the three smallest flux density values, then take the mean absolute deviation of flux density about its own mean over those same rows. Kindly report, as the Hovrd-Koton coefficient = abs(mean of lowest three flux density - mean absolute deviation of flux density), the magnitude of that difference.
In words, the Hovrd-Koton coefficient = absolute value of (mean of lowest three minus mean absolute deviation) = 10.0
